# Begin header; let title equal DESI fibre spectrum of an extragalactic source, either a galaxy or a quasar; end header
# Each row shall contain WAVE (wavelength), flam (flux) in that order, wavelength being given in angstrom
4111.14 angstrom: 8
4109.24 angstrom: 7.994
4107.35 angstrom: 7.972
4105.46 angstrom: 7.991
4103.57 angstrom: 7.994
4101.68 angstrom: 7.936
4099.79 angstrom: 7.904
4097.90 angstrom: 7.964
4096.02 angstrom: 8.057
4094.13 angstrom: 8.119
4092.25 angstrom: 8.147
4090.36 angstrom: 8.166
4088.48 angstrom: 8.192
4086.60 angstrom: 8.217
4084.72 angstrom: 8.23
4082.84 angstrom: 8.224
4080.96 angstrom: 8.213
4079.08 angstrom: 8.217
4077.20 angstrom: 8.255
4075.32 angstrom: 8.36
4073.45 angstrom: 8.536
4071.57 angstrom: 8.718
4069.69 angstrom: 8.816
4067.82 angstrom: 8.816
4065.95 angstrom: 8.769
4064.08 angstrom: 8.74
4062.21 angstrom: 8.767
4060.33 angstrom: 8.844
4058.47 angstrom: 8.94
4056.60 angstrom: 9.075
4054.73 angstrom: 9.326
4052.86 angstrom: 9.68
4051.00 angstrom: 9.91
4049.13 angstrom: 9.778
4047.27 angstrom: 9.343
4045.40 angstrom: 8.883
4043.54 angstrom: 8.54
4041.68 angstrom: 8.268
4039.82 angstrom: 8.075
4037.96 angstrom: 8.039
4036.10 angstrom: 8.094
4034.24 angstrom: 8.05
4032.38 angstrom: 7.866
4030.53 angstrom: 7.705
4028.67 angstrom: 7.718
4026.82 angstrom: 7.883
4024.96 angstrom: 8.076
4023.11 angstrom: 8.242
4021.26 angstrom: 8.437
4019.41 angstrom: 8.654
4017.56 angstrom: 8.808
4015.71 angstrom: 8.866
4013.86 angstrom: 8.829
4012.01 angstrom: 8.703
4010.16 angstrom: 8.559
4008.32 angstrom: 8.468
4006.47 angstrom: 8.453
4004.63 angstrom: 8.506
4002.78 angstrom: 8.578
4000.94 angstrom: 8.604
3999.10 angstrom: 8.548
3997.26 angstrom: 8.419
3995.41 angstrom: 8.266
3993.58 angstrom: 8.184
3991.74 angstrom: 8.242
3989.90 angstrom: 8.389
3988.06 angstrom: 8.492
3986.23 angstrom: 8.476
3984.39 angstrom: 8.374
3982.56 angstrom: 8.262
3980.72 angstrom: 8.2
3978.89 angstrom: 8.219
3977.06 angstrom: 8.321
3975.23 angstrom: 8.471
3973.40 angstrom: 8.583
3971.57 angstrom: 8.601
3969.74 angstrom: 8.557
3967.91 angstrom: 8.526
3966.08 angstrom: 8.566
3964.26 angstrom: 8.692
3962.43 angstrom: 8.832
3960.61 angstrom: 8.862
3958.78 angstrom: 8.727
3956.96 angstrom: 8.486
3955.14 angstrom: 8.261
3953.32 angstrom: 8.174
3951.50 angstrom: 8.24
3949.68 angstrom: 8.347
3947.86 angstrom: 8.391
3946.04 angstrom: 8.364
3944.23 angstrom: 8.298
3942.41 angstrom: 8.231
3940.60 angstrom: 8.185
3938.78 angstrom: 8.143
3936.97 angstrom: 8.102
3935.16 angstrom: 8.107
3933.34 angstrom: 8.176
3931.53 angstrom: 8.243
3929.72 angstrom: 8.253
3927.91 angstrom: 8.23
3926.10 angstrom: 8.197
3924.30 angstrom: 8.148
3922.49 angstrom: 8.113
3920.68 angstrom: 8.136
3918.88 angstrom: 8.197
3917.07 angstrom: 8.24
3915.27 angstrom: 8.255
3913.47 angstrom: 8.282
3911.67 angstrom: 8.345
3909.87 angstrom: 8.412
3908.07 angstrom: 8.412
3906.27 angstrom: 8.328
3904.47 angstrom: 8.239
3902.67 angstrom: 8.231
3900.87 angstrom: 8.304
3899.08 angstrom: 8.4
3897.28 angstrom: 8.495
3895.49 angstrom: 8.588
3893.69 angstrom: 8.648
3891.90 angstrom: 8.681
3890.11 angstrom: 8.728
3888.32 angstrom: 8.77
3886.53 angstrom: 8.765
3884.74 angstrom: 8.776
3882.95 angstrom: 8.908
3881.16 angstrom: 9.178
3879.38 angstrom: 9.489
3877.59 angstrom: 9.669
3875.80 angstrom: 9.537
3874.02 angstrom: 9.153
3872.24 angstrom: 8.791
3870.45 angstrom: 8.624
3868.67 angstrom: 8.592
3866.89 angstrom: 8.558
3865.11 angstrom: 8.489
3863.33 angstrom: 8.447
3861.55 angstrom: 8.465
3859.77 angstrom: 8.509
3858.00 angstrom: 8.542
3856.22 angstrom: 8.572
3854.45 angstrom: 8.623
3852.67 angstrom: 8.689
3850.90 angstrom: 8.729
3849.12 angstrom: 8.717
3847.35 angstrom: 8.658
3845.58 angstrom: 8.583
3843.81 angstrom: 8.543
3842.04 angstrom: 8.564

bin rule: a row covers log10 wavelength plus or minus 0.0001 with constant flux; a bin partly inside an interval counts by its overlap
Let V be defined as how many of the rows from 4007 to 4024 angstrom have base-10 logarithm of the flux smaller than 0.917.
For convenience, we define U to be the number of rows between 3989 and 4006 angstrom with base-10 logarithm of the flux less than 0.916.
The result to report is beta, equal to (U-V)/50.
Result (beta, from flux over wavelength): 0.00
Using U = 1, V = 1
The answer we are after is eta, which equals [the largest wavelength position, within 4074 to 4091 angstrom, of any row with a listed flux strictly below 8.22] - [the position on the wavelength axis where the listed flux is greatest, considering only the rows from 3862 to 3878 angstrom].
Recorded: 212.8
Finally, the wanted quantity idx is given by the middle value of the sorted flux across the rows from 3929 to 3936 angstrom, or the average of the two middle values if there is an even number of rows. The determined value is 8.21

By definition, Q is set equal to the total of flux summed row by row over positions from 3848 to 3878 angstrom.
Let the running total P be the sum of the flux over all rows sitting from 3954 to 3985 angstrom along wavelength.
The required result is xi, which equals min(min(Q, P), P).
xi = 145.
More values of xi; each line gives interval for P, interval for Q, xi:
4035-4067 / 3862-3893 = 151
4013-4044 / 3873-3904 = 140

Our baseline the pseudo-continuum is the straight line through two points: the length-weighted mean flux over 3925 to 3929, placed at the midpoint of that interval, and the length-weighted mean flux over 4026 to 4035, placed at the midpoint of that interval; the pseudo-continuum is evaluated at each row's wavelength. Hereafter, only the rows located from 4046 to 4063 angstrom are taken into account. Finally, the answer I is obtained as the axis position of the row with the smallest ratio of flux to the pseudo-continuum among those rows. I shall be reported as 4062.21 angstrom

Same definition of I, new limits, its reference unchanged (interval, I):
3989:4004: 3993.58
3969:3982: 3980.72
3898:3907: 3902.67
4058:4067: 4064.08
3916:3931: 3922.49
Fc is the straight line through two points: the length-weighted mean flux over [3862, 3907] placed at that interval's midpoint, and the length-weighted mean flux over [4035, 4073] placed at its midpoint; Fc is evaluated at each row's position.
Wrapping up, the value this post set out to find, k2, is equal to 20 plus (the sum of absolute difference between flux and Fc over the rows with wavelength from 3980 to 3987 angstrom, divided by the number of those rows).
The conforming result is 20.5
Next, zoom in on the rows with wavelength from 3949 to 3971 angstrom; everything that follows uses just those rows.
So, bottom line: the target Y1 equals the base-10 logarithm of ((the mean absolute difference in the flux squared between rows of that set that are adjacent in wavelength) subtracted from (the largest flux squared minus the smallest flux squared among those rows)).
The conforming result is 1.0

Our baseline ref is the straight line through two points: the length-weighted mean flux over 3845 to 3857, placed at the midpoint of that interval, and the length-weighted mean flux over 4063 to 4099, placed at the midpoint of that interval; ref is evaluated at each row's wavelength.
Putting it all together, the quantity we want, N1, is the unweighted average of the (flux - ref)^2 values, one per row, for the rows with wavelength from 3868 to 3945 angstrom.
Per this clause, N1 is 0.15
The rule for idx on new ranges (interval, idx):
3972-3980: 8.40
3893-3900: 8.54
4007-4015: 8.63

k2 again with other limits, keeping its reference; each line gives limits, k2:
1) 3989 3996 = 20.5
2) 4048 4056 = 20.8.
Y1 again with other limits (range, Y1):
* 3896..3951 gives 0.8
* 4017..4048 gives 1.4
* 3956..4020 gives 1.0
